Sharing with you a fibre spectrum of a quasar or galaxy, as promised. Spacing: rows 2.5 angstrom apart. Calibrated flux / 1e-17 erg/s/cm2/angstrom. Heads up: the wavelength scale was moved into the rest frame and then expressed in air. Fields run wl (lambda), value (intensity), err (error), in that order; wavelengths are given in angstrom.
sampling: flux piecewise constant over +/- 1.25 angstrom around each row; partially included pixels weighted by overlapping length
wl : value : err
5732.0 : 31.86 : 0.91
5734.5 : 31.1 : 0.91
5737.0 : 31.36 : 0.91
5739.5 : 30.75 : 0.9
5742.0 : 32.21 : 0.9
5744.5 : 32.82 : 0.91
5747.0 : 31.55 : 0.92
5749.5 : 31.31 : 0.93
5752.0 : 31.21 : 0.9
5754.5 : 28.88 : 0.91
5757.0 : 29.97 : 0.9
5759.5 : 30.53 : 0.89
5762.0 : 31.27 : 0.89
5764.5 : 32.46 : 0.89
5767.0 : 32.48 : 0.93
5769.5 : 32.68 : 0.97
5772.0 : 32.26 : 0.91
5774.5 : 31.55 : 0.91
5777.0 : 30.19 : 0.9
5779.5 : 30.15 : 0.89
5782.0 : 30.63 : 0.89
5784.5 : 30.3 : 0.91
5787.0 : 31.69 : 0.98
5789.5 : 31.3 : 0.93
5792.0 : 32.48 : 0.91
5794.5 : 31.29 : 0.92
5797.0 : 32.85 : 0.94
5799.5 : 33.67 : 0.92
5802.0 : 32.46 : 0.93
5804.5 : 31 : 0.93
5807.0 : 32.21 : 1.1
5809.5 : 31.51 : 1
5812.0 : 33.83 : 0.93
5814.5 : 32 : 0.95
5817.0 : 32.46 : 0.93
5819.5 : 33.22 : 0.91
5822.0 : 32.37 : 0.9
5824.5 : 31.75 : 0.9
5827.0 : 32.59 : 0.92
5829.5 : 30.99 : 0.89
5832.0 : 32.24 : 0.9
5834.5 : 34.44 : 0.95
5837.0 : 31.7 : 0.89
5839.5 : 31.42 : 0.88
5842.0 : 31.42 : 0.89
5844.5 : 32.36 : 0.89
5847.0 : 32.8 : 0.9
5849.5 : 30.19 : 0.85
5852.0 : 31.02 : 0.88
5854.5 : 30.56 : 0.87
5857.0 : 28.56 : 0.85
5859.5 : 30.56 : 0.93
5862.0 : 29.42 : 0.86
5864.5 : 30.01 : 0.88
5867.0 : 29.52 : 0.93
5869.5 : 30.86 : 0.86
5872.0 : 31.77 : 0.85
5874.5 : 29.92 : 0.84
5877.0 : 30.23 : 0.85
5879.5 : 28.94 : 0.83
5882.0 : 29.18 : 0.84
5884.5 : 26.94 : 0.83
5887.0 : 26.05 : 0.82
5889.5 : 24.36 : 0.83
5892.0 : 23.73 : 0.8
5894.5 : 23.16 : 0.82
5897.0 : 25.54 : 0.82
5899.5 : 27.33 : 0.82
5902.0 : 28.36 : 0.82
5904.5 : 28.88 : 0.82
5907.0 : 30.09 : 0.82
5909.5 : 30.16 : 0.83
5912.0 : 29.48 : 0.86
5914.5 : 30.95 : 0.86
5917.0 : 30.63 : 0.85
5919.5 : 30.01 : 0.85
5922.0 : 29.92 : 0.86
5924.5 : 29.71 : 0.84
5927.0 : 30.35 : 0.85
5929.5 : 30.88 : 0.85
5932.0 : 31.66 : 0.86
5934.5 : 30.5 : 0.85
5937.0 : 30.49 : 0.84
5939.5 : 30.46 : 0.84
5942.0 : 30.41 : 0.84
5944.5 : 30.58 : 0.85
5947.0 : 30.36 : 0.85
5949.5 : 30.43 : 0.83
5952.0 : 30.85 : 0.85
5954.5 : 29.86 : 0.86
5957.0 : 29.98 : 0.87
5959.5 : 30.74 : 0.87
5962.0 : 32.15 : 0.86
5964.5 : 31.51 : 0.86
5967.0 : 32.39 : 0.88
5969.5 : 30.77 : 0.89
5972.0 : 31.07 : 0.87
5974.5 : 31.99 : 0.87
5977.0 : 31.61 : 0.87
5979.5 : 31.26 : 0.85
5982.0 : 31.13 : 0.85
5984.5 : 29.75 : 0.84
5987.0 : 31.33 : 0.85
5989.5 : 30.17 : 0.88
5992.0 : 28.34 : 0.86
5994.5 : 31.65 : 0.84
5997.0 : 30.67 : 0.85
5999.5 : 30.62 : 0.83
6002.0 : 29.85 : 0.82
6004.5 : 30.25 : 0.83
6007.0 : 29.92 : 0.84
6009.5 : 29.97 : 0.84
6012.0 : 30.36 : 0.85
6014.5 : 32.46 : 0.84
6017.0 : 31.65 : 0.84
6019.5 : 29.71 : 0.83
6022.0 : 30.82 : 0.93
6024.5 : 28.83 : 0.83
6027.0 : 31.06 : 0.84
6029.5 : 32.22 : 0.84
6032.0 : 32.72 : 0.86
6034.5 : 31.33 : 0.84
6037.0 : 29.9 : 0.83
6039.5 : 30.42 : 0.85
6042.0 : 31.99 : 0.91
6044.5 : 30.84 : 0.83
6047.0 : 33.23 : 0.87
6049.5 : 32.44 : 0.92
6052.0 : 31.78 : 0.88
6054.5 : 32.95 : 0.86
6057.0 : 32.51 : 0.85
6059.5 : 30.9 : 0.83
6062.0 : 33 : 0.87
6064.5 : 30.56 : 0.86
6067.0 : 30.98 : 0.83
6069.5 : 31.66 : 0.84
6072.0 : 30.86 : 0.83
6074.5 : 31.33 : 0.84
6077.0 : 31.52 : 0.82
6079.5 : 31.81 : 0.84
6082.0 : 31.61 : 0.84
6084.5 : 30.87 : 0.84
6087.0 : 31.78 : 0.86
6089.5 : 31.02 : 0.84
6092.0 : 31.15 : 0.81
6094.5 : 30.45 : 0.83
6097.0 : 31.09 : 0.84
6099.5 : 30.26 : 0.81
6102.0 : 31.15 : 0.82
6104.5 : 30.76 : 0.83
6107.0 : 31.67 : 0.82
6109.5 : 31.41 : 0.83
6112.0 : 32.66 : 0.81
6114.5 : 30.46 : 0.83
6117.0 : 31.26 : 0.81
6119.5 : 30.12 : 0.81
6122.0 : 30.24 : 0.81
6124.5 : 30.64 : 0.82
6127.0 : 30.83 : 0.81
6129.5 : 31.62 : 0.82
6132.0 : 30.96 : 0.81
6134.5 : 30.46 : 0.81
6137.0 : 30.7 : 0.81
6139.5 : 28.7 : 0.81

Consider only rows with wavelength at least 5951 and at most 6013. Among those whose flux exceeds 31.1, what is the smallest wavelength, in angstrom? 5962.0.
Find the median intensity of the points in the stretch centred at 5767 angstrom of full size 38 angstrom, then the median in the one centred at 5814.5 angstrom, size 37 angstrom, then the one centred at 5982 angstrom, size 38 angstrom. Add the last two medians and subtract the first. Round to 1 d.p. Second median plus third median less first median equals 32.3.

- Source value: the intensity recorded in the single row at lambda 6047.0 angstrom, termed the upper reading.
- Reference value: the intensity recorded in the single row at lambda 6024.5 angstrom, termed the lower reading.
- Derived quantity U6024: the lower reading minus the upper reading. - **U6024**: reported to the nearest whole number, -4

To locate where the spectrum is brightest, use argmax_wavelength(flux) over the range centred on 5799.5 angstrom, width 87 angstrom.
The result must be 5834.5 angstrom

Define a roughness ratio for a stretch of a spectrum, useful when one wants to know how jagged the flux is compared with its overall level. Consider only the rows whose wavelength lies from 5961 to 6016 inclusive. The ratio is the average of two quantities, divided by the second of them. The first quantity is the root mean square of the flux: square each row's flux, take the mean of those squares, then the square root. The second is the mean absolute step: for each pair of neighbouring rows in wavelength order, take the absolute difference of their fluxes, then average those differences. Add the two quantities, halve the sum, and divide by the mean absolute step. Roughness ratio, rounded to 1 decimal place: 17.1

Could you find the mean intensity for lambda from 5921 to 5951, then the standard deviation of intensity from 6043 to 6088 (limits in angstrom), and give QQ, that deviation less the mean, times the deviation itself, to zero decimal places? -24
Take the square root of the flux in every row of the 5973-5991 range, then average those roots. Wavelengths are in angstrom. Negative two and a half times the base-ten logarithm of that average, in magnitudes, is -1.86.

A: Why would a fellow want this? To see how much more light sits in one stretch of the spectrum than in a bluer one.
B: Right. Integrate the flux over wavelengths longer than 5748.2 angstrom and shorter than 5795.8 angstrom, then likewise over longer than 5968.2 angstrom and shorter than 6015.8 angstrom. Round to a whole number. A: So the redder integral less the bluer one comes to -24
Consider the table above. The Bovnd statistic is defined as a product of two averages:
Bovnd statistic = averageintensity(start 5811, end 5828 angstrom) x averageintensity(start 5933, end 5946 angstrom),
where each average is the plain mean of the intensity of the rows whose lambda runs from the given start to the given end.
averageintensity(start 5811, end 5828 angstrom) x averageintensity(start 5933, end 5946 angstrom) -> 994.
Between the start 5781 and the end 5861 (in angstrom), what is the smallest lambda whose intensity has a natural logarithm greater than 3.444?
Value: 5787.0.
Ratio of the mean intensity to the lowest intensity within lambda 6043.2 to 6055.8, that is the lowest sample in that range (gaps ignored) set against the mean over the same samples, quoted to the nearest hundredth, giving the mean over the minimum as 1.05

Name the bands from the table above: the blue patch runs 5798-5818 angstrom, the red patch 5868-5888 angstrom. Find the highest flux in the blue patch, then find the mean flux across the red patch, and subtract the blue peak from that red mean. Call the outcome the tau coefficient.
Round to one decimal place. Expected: -4.6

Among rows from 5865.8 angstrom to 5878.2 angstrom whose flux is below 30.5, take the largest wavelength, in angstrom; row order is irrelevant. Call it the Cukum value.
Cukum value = 5877.0 angstrom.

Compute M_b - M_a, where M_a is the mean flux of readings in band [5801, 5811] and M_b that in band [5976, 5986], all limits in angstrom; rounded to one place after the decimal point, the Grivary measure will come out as -0.9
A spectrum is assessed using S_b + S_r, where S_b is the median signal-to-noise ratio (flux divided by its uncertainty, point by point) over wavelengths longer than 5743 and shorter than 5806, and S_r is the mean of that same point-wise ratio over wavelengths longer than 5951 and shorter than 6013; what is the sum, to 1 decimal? 70.2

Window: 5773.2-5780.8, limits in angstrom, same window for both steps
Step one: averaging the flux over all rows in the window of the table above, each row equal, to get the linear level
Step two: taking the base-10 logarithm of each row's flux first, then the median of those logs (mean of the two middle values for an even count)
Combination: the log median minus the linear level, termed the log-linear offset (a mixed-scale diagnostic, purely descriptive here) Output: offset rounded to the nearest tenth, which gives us -29.2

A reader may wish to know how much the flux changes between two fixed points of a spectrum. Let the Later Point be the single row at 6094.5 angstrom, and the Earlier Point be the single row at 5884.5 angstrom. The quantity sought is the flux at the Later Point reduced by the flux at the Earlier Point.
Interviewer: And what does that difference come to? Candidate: 3.5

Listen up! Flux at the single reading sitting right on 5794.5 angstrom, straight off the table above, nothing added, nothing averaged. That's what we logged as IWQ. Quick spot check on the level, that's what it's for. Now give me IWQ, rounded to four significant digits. 31.29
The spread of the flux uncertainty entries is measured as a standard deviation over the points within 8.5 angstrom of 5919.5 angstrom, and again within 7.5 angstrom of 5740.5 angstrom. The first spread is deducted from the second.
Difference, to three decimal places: 0.000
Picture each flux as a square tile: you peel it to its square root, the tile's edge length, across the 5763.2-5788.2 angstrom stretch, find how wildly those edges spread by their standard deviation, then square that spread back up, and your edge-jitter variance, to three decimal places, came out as 0.008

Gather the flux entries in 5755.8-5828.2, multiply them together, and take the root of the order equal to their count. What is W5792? 31.8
